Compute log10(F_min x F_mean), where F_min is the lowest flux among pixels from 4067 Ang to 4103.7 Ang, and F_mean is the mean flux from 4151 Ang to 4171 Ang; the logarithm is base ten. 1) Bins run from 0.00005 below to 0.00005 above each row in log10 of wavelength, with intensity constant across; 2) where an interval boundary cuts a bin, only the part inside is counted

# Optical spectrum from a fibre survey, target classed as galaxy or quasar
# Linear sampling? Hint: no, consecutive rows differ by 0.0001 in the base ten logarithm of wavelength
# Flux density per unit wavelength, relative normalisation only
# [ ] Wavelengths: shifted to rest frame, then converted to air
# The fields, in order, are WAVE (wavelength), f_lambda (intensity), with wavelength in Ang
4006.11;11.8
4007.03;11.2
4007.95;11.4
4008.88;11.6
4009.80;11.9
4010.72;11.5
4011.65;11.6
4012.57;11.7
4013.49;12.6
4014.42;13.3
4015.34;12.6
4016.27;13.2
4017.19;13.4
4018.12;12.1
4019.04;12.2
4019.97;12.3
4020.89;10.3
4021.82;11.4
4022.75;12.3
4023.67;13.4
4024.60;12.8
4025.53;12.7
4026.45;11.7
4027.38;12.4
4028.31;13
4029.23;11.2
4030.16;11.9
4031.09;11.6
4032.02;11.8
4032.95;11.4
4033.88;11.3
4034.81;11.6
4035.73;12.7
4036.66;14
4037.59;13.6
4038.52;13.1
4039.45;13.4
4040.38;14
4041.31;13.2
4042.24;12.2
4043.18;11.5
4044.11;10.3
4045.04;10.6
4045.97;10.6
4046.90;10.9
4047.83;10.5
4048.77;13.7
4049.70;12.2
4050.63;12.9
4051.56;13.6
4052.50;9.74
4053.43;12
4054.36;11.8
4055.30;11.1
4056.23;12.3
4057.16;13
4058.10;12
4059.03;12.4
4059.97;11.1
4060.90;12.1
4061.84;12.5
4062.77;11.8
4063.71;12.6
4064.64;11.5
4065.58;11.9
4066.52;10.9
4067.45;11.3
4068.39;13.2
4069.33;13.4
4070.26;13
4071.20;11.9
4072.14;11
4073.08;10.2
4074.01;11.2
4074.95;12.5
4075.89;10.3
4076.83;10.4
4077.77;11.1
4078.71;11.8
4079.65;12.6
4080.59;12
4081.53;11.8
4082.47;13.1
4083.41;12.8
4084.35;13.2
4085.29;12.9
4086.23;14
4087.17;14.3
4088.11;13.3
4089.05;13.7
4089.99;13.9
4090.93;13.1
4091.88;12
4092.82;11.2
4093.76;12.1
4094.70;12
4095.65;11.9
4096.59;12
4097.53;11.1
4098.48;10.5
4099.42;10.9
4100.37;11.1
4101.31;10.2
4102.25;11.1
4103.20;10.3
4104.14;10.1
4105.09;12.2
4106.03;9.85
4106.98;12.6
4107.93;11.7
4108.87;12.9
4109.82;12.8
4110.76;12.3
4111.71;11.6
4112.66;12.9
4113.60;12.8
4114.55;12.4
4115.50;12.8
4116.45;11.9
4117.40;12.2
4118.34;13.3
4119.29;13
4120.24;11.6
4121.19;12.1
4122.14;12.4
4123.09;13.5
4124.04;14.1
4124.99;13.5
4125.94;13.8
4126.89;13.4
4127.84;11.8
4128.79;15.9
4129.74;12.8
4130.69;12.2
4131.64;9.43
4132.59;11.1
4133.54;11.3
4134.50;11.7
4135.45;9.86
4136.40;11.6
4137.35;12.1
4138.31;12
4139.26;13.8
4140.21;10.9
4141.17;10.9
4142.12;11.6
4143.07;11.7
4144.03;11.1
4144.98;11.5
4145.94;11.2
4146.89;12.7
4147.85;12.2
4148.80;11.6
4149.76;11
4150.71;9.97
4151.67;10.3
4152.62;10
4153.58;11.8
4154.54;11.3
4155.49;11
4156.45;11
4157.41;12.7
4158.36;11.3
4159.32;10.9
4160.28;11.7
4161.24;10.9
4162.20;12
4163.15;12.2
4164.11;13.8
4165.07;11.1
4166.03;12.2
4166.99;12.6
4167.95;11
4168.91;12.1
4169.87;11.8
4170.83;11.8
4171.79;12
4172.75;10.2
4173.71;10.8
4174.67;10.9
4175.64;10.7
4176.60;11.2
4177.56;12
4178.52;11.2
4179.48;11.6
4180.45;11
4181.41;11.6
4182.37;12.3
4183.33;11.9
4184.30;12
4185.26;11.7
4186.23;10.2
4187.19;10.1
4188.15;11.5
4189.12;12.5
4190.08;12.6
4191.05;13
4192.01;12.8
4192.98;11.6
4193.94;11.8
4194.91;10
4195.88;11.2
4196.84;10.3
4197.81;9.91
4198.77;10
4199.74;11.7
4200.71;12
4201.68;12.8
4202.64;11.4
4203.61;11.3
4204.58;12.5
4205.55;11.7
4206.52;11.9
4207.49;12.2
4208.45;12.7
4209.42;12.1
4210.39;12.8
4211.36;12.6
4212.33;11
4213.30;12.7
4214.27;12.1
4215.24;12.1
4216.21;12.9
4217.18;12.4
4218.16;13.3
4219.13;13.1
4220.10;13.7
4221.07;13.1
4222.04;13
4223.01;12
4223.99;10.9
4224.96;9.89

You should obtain 2.07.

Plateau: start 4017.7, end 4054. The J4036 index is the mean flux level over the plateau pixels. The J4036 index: 12.1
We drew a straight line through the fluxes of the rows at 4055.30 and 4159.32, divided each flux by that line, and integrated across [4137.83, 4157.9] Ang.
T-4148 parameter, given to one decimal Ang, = 21.0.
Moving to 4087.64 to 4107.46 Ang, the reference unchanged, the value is 21.0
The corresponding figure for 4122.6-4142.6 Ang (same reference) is 22.4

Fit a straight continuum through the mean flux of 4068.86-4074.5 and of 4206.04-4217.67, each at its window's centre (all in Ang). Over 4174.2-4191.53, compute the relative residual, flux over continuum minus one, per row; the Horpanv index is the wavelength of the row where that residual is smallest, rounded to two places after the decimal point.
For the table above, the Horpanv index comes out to 4187.19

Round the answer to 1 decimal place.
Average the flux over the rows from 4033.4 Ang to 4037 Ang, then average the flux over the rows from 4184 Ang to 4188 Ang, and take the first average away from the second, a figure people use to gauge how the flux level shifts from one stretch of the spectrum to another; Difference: -1.4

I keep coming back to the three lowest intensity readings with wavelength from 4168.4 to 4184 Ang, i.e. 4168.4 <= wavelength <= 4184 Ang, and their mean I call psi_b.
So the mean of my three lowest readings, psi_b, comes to 10.6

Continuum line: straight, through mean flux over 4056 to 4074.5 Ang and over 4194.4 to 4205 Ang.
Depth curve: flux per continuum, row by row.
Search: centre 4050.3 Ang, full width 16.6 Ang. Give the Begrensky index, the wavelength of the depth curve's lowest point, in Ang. 4052.50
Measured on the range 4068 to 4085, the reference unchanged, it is 4073.08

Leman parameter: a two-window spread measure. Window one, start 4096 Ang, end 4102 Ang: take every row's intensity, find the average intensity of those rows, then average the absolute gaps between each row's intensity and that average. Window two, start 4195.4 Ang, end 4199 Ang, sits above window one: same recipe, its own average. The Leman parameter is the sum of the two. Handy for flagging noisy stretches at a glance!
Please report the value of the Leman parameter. 0.86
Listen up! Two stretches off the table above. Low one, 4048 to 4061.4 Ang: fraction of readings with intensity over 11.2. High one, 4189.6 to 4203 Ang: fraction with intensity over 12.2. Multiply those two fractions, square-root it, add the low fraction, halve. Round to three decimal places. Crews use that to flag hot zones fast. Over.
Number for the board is 0.630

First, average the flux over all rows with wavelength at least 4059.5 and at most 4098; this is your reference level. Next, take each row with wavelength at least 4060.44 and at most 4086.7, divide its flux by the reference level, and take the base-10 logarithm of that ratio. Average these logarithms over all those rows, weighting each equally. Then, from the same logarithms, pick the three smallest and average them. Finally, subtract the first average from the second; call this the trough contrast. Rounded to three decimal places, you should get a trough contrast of -0.066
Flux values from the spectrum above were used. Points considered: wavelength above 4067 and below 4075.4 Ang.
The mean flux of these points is 12.0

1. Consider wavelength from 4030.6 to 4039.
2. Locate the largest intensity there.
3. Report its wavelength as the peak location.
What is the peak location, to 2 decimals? 4036.66 Ang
